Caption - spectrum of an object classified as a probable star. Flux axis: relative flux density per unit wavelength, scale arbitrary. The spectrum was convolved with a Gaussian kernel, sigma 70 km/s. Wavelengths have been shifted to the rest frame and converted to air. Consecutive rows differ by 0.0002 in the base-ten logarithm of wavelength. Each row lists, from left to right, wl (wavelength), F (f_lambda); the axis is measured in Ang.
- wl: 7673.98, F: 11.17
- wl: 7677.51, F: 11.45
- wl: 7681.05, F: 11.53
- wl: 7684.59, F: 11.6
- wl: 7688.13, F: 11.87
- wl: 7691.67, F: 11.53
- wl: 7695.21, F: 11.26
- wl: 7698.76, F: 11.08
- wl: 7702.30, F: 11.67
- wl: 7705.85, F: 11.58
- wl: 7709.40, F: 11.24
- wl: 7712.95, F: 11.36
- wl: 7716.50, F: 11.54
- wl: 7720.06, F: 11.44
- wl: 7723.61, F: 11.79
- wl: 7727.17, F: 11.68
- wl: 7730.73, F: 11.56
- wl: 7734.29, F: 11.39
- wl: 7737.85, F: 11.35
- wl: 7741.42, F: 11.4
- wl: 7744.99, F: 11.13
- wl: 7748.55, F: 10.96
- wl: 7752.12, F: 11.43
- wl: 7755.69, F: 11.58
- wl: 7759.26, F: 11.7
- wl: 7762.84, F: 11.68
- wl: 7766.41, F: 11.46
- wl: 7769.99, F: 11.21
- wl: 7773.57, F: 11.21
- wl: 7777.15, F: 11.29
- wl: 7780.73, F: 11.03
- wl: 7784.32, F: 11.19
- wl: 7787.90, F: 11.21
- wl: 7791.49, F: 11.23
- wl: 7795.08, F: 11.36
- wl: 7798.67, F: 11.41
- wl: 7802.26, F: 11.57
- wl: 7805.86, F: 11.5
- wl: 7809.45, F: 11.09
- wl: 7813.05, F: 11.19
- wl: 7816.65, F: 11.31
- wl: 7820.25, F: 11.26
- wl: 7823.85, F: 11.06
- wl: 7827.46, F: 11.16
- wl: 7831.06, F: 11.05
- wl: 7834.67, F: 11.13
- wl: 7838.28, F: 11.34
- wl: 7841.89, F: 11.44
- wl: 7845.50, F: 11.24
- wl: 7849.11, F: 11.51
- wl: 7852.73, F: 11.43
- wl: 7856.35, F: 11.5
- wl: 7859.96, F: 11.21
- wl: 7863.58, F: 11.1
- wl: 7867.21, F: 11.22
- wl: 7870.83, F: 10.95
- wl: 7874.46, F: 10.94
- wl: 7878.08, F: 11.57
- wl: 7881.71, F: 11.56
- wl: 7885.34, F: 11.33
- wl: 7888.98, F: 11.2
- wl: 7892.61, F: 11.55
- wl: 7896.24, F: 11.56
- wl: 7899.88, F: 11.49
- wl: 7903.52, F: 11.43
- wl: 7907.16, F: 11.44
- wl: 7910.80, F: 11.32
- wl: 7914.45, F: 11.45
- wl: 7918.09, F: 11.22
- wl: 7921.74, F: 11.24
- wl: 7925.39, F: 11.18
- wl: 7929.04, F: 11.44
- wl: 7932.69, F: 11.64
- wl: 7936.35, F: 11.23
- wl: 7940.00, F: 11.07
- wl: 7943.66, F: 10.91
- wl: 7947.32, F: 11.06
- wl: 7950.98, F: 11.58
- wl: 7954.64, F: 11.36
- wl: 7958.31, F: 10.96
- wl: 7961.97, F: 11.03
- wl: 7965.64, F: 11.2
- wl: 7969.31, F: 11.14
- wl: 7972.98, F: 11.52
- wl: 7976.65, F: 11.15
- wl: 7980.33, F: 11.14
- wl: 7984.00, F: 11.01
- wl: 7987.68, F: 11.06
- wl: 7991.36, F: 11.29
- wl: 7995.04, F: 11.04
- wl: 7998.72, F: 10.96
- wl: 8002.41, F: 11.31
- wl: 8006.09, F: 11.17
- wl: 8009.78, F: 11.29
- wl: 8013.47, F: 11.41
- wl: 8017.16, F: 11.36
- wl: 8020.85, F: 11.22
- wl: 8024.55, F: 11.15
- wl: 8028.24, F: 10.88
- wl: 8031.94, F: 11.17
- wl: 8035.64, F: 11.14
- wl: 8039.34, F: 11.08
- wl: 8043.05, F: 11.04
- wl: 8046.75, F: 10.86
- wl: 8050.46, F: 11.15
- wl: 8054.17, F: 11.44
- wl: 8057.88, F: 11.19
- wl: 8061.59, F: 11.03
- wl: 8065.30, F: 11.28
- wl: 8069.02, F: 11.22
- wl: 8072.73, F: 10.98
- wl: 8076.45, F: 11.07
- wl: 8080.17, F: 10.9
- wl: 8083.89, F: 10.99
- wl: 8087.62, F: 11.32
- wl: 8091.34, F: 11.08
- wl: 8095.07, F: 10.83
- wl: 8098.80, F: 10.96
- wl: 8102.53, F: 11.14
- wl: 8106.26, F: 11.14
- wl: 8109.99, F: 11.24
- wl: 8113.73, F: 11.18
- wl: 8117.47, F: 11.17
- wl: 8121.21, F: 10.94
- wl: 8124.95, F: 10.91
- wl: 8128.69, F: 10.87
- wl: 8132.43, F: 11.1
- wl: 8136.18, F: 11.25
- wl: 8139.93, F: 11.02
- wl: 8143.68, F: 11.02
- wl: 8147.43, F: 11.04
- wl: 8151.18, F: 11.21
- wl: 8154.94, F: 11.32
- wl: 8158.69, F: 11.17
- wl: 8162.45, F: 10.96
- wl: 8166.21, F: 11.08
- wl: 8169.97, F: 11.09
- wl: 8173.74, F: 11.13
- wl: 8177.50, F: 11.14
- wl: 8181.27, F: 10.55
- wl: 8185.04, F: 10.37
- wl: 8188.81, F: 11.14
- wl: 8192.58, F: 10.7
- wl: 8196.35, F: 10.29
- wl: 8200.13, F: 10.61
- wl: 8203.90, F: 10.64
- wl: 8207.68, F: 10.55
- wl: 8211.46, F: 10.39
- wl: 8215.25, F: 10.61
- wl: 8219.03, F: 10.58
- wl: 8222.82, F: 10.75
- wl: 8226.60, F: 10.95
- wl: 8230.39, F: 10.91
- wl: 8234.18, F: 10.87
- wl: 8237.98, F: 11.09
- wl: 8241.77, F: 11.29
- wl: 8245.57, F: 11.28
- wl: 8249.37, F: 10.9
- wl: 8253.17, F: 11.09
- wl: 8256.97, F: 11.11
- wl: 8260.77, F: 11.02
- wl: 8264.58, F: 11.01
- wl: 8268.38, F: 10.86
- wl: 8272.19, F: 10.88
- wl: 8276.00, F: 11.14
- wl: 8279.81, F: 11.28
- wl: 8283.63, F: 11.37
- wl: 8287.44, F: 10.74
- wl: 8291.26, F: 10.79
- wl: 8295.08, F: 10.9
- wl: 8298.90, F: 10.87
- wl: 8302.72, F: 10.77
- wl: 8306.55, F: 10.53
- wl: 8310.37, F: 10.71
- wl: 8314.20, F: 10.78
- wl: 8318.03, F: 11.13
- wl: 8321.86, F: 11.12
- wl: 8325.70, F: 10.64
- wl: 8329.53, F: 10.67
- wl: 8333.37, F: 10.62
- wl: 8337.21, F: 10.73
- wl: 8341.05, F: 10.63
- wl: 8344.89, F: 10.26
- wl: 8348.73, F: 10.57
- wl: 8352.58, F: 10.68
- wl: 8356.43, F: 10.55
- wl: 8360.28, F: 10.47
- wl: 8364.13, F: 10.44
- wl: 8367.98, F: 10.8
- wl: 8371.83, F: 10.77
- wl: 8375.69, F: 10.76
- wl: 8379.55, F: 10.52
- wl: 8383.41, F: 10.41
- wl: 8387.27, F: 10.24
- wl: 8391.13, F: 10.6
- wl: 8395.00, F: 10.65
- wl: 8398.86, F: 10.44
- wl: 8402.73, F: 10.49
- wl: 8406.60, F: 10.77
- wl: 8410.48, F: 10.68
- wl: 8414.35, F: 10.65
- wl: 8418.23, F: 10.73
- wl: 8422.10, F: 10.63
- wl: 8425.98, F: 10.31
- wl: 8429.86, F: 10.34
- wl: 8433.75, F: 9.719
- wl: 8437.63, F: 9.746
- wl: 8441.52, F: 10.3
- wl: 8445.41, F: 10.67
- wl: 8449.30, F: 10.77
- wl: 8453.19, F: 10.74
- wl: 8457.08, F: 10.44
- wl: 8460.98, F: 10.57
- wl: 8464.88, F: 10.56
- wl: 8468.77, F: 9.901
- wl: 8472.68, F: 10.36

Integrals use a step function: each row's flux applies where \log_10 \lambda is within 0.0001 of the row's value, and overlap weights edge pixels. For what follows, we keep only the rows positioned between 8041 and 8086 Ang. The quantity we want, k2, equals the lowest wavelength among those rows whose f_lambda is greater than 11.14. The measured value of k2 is 8050.46 Ang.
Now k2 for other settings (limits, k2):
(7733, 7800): 7734.29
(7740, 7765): 7741.42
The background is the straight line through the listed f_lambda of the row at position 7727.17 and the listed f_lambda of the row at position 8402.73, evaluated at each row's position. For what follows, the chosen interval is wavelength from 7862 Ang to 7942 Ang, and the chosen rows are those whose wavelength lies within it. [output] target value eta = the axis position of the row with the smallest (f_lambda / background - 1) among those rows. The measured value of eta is 7874.46 Ang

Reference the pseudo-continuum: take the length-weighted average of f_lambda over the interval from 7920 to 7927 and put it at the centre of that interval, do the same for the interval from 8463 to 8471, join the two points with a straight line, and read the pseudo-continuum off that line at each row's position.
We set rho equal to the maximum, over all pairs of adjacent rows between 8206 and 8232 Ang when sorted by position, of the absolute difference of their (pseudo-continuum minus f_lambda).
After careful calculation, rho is 0.23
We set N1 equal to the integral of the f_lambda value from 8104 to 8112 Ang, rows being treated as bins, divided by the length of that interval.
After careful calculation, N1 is 11.2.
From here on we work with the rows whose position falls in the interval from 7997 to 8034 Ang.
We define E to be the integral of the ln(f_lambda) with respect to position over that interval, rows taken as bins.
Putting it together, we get 89.4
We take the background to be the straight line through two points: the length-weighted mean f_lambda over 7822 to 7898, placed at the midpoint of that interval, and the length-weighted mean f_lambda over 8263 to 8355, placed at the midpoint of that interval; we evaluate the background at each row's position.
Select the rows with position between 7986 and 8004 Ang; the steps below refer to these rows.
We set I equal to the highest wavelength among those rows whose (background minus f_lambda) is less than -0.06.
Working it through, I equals 8002.41 Ang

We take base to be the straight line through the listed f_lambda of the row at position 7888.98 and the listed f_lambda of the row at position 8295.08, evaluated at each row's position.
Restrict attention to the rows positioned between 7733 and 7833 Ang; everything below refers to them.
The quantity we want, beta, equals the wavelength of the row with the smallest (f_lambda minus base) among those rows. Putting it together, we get 7748.55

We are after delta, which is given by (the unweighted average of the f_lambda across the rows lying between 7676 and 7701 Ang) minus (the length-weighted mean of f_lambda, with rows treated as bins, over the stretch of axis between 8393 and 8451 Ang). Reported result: 1.0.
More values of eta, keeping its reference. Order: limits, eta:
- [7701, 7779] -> 7748.55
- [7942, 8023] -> 7943.66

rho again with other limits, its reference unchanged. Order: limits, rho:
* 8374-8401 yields 0.37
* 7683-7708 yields 0.60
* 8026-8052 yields 0.30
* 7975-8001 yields 0.24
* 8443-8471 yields 0.65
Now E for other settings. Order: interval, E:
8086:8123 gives 89.1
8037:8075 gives 91.5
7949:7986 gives 89.4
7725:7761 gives 87.7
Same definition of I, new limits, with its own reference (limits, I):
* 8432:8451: 8449.30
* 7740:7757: 7755.69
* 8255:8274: 8264.58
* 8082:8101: 8087.62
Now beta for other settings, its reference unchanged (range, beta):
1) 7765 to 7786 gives 7780.73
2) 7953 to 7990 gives 7958.31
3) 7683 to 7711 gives 7698.76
